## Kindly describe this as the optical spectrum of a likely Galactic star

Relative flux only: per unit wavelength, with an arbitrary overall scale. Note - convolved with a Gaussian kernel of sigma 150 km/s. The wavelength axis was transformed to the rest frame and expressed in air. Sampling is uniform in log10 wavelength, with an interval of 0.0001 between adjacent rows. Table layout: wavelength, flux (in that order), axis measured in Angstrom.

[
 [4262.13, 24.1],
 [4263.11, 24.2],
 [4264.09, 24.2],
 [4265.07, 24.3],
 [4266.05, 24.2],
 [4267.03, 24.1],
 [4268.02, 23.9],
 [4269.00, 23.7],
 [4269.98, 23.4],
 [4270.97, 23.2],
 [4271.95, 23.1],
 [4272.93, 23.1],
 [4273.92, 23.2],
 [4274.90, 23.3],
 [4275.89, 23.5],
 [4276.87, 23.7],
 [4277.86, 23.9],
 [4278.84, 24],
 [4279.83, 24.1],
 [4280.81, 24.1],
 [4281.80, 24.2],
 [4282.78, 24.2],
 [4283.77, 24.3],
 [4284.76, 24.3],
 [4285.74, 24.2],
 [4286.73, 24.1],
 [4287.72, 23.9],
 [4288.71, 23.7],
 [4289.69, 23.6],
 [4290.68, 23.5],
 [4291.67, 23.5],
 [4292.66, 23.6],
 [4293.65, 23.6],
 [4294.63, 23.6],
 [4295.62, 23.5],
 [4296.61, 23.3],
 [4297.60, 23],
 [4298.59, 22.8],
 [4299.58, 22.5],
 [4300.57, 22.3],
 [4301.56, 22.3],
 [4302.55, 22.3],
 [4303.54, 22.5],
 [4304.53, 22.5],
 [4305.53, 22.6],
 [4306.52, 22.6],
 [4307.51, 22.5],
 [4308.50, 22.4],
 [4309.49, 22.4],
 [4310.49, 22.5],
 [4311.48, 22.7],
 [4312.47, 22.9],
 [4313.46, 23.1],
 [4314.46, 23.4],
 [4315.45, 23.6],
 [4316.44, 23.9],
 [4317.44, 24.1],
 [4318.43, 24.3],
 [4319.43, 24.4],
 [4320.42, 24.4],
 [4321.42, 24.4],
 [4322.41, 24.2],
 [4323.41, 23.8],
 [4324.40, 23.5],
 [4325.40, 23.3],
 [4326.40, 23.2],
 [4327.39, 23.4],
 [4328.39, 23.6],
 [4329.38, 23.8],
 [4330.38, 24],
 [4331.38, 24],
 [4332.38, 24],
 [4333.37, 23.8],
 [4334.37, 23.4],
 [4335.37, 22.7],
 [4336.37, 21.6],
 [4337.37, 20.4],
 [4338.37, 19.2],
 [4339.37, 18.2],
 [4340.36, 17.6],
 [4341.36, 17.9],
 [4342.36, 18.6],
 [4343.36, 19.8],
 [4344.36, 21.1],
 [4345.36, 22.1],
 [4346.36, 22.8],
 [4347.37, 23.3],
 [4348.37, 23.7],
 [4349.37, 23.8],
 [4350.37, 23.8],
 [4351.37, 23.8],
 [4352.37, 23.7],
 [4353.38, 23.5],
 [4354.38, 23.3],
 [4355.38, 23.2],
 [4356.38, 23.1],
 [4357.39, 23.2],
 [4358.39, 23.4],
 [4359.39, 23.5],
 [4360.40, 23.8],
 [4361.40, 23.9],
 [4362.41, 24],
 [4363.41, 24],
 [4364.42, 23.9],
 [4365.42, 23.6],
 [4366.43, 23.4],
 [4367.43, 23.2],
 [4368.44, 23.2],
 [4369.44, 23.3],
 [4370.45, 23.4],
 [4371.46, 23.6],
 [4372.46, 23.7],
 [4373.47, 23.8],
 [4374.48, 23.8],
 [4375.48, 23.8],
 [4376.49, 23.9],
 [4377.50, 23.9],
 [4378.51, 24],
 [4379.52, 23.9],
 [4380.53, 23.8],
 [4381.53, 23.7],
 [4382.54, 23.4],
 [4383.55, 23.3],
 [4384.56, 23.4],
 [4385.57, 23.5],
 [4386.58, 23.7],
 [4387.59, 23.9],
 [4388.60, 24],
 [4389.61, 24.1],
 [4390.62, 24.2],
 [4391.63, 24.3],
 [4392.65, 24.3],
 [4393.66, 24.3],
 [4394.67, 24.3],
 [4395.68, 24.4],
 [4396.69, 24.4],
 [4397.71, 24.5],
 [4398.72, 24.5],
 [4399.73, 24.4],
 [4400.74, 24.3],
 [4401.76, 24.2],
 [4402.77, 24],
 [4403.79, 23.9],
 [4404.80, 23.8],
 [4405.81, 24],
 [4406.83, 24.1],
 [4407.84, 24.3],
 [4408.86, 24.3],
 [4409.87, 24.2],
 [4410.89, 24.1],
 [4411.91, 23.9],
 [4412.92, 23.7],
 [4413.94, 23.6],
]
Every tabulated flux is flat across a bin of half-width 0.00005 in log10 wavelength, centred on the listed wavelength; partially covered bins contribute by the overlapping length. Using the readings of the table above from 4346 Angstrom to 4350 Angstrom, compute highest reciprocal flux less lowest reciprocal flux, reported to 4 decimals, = 0.0018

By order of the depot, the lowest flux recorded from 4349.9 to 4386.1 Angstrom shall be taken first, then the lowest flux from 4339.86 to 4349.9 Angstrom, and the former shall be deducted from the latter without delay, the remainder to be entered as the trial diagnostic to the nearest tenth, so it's -5.5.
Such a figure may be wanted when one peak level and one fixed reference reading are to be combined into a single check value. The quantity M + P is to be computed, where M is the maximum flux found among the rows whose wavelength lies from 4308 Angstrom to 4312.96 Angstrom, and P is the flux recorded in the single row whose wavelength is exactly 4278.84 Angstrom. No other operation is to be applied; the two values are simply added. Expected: 46.9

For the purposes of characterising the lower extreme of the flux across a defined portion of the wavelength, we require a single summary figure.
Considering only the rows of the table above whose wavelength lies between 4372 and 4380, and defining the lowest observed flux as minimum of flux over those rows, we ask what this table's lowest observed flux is 23.7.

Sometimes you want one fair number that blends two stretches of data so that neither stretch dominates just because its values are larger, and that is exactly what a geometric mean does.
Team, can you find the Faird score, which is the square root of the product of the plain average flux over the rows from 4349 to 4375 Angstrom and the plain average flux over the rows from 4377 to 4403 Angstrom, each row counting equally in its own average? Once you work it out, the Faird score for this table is 23.8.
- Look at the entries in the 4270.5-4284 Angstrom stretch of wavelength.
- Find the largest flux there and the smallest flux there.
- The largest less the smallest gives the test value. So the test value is 1.2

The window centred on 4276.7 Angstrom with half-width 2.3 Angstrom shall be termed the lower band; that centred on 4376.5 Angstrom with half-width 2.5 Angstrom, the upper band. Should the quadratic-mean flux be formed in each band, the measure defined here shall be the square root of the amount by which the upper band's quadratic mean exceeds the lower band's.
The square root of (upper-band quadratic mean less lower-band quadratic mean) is 0.45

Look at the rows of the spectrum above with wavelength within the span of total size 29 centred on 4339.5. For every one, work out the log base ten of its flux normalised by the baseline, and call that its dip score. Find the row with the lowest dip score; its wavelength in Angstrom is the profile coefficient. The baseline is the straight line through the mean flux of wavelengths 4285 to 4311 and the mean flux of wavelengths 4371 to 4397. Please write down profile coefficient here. 4340.36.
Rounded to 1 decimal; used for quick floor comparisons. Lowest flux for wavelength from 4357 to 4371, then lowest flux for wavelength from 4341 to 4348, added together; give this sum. 41.1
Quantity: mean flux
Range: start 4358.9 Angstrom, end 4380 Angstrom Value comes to 23.7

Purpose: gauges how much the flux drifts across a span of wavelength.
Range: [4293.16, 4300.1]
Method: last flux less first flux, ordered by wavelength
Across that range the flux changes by -1.1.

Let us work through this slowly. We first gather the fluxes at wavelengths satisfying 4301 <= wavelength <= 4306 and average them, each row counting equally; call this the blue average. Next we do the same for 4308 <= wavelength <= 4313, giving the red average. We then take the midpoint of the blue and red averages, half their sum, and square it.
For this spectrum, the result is 507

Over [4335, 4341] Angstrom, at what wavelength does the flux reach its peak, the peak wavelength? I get 4335.37 Angstrom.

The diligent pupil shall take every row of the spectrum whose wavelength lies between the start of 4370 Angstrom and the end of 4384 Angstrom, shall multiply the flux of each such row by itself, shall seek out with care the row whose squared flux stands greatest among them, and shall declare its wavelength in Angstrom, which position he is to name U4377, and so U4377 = 4378.51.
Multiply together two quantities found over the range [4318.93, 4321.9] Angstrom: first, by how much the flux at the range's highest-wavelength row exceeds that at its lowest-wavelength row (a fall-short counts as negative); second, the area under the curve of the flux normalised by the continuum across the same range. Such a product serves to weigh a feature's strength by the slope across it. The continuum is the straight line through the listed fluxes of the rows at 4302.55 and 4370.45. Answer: 0.0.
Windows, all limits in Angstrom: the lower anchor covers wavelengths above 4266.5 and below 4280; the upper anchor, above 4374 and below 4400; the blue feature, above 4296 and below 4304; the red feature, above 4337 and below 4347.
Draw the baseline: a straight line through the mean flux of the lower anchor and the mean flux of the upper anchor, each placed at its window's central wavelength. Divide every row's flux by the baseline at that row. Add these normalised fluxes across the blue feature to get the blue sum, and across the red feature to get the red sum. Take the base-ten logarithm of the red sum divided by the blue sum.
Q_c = 0.04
